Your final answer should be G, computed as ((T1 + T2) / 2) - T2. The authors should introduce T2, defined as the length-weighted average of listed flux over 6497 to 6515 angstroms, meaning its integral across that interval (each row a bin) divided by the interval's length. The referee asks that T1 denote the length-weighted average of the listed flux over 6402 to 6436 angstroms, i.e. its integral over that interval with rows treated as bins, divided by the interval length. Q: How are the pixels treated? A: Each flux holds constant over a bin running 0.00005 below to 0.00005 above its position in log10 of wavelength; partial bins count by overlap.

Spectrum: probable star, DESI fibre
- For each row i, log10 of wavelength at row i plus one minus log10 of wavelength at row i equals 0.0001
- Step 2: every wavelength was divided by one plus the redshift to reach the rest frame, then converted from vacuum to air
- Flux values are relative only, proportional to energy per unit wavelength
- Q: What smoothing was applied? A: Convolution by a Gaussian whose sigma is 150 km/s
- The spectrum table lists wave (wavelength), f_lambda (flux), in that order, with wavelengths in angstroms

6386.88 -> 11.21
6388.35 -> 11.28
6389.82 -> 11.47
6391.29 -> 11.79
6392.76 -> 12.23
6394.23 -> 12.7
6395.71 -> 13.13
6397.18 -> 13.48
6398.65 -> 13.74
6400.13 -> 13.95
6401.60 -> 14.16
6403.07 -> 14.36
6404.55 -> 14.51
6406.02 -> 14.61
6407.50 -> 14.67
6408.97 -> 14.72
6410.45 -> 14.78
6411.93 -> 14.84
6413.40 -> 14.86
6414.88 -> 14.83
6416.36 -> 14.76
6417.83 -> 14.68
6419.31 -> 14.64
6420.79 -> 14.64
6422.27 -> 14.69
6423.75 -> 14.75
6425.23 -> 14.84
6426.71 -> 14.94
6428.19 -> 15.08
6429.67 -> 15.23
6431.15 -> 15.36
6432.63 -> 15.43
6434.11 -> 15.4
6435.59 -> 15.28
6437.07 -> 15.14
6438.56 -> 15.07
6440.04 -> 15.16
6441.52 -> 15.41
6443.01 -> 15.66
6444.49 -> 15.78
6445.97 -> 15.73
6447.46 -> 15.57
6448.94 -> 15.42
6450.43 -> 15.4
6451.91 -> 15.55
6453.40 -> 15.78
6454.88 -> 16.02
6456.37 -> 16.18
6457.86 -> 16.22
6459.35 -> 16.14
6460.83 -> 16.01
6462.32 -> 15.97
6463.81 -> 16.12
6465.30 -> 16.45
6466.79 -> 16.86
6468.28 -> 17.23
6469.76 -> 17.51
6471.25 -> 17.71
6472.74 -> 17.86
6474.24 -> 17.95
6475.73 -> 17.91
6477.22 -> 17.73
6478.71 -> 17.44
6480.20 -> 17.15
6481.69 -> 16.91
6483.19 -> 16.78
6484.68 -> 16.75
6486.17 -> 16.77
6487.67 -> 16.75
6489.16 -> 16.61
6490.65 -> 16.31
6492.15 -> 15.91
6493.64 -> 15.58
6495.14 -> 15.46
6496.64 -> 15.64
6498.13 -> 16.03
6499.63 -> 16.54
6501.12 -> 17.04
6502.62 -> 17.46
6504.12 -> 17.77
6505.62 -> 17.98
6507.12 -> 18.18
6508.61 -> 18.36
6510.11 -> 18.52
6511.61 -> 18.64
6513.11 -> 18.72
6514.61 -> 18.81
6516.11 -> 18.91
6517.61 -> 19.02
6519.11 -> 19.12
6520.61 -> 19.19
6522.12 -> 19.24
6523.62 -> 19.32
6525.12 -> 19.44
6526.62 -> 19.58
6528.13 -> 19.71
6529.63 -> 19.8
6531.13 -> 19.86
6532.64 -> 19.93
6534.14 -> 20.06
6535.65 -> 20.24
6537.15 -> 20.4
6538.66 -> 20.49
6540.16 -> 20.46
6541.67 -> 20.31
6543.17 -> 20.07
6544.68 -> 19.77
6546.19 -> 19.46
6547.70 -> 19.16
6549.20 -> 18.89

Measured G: -1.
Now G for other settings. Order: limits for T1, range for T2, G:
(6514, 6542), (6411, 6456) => 2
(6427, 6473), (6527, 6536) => -2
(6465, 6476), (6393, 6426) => 2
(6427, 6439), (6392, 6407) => 1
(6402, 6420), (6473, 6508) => -1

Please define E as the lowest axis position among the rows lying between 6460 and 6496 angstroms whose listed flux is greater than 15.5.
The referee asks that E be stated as 6460.83 angstroms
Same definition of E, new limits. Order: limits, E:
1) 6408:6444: 6443.01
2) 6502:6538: 6502.62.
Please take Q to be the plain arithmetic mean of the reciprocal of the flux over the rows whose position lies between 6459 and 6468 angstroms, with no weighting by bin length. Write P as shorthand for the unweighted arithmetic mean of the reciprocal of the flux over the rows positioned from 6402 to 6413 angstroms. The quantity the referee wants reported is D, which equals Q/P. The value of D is 0.90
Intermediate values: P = 0.068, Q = 0.062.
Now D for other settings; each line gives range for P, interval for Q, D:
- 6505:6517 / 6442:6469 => 1.16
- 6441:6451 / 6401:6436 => 1.05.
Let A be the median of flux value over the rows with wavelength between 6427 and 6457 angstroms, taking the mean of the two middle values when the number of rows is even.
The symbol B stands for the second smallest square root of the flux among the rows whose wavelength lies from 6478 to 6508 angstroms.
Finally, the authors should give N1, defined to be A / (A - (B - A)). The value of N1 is 0.573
